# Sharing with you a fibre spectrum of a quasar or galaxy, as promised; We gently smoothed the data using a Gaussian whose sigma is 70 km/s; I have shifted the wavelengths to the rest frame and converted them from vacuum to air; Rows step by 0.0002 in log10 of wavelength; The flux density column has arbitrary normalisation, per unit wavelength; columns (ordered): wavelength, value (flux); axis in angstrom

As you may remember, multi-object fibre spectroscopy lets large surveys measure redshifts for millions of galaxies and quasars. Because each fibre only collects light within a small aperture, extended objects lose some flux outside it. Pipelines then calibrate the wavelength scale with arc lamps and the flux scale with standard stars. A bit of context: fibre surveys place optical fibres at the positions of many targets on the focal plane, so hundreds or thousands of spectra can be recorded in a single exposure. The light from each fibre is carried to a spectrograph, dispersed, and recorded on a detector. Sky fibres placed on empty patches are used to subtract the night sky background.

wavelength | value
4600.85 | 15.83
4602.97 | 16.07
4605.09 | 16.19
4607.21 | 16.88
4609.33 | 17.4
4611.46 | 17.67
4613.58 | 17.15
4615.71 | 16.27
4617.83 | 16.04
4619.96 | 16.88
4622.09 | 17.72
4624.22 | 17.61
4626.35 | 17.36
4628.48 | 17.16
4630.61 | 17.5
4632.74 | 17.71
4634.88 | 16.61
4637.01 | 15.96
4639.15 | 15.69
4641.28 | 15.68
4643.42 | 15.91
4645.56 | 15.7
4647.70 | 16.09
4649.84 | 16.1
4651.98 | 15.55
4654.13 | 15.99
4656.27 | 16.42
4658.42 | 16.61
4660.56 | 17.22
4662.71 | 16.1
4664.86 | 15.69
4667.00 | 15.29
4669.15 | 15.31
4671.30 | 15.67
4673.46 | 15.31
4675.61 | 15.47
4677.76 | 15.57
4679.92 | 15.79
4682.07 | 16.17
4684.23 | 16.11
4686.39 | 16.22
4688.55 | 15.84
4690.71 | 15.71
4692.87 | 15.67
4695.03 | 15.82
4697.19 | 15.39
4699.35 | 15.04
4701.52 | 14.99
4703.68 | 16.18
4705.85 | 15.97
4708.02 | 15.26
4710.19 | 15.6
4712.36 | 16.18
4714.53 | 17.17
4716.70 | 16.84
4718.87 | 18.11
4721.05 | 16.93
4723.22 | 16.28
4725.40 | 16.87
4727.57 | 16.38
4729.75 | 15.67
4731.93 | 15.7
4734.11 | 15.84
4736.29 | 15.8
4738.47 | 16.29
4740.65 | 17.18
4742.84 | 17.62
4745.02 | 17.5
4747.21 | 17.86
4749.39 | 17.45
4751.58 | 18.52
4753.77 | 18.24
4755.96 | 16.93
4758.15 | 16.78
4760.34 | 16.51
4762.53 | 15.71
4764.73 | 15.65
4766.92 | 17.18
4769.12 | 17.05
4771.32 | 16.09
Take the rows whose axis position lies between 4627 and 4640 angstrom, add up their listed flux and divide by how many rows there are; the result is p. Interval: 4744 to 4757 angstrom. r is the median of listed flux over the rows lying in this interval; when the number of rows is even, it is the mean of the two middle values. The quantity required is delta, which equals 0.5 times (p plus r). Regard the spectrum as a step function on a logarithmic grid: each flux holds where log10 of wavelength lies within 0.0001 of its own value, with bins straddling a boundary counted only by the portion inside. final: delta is 17.2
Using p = 16.8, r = 17.7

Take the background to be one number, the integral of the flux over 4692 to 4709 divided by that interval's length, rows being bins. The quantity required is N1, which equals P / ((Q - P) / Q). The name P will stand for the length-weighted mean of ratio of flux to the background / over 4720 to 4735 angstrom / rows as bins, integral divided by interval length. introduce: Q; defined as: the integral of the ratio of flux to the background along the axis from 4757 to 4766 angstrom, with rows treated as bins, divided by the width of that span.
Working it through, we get -330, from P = 1.05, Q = 1.04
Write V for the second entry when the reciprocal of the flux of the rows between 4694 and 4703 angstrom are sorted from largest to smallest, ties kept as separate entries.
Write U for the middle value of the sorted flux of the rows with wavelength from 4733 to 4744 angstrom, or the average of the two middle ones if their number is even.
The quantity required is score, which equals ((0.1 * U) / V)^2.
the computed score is 600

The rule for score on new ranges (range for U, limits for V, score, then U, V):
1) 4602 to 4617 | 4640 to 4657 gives 701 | 16.9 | 0.0638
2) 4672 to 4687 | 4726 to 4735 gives 615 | 15.8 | 0.0637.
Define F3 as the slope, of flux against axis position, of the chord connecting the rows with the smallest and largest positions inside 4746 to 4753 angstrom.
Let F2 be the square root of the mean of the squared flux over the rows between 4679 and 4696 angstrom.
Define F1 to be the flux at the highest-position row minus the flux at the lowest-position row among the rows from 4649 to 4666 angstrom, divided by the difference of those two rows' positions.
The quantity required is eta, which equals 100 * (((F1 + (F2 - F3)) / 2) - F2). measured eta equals -805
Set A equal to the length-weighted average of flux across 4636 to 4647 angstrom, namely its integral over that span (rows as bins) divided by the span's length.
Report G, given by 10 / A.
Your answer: 0.633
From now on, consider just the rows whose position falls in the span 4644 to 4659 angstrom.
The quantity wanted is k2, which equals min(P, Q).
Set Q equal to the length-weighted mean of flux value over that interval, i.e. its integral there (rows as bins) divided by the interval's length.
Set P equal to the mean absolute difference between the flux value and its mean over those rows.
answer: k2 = 0.27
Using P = 0.27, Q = 16.0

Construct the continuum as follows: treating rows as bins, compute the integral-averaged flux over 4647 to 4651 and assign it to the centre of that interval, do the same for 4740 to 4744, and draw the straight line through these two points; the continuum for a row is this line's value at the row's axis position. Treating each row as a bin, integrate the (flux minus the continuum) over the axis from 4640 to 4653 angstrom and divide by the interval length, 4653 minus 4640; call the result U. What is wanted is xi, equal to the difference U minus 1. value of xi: -1.22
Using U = -0.2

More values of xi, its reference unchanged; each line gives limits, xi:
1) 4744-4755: -0.62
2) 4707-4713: -2.32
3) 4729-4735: -2.54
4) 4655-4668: -1.05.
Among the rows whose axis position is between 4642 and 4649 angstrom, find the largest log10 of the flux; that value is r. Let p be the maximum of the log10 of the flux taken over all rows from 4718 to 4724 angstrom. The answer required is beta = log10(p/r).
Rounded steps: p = 1.26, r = 1.21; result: 0.018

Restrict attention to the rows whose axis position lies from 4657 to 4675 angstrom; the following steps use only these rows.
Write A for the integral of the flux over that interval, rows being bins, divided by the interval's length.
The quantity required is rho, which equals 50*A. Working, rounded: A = 15.9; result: 795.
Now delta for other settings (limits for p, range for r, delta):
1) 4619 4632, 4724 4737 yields 16.6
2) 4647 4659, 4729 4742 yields 16.0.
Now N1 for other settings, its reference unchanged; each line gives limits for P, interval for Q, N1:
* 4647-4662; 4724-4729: 67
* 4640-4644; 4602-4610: 21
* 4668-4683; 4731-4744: 20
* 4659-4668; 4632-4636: 18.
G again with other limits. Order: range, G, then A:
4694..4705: 0.645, 15.5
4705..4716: 0.623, 16.1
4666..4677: 0.649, 15.4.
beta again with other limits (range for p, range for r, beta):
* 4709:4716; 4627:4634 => -0.005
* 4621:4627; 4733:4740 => 0.013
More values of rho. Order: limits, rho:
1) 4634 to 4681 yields 795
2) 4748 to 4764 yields 857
